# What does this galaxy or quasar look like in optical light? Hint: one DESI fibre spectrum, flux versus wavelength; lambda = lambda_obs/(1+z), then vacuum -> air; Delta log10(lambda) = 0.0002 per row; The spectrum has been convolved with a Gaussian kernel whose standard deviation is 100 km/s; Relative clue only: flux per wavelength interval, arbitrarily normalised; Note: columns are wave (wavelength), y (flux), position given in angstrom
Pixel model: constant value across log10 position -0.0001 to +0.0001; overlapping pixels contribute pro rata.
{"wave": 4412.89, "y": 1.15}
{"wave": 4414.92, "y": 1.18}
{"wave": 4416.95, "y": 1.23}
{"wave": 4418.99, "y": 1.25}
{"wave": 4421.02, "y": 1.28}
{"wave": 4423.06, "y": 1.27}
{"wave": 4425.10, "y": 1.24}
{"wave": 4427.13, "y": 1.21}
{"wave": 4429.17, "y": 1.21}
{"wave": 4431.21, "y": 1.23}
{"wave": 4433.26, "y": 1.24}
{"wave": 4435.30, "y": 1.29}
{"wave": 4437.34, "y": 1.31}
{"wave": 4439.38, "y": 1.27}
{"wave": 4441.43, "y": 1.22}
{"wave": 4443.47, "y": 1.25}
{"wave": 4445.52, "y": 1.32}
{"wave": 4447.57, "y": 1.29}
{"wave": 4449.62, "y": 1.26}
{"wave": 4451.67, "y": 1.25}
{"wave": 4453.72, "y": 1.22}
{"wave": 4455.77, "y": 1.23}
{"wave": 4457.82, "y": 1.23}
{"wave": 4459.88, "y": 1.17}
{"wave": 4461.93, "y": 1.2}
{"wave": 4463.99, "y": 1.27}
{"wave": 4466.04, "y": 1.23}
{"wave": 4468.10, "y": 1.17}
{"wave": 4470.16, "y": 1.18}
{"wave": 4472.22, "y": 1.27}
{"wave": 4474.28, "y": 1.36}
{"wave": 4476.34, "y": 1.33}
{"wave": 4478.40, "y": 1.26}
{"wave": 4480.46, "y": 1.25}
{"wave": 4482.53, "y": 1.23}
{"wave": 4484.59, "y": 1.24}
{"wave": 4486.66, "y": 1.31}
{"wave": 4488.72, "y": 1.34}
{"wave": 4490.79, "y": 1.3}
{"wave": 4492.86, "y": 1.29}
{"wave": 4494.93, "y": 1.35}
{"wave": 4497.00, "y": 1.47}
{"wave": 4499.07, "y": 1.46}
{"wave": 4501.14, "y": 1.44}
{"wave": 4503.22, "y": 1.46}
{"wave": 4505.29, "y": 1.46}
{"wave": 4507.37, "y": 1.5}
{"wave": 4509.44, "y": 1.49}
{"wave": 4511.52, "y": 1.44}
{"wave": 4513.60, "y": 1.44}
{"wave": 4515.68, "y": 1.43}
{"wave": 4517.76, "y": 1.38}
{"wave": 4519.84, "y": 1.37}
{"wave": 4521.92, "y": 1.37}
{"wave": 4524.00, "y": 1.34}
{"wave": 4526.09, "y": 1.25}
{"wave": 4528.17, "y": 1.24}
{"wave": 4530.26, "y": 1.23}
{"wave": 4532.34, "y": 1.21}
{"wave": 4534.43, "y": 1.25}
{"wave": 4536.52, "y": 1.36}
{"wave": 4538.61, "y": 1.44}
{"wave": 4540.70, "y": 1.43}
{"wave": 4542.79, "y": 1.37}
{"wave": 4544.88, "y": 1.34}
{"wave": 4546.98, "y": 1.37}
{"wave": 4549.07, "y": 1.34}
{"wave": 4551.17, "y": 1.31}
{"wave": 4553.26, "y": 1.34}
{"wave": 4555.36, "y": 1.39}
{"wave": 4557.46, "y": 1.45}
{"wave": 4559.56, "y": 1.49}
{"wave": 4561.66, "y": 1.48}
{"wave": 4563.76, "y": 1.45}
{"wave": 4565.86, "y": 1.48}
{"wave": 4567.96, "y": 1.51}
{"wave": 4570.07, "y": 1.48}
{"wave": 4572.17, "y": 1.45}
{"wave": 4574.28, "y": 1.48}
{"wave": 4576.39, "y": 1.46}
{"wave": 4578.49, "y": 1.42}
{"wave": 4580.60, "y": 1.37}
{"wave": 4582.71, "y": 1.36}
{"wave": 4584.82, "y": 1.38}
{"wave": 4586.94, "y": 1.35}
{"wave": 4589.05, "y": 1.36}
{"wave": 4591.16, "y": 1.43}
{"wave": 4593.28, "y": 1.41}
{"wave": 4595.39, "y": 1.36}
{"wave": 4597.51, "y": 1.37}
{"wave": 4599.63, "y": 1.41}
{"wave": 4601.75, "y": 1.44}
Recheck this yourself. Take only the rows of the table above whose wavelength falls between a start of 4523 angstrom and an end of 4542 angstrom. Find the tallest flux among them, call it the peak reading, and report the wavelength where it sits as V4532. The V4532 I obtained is 4538.61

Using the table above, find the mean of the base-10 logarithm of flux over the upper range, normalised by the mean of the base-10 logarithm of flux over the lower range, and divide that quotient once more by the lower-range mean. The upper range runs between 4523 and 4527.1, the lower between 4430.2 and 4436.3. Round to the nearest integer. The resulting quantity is 12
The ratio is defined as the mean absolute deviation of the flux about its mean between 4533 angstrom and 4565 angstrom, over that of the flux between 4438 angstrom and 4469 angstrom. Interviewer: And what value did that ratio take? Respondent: 1.7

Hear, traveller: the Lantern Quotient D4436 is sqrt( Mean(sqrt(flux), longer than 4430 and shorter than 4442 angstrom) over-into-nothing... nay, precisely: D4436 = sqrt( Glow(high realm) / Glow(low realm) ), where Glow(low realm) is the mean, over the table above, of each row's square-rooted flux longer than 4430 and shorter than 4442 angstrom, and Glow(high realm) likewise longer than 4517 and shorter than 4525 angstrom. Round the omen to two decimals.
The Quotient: 1.02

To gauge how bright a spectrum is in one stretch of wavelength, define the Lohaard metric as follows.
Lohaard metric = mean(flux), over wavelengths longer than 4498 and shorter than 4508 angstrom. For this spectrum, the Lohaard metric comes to 1.46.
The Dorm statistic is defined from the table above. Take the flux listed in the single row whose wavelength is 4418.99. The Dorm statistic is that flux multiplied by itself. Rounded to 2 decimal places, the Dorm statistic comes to 1.56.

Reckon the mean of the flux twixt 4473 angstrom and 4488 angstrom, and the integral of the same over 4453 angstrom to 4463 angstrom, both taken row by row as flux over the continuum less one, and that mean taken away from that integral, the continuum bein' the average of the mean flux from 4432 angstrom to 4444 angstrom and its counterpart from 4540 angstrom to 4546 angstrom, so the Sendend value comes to -0.8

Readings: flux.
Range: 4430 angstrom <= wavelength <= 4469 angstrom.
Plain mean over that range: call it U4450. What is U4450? 1.24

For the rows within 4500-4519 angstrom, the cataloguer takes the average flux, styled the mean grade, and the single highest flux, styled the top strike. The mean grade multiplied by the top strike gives 2.17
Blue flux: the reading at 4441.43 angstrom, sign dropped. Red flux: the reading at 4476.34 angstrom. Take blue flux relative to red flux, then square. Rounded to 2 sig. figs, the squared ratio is 0.84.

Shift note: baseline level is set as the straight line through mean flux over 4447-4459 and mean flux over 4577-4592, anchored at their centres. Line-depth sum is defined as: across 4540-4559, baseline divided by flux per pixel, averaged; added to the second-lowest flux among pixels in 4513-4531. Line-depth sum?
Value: 2.22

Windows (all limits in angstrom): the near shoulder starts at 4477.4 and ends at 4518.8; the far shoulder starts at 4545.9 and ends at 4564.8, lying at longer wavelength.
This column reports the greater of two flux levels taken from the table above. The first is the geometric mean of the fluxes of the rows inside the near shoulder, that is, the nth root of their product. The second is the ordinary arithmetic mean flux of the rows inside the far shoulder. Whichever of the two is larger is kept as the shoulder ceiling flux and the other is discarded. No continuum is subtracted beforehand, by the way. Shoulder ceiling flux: 1.40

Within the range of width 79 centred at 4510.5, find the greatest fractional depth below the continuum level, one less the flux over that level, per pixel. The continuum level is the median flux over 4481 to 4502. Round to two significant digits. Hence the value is 0.087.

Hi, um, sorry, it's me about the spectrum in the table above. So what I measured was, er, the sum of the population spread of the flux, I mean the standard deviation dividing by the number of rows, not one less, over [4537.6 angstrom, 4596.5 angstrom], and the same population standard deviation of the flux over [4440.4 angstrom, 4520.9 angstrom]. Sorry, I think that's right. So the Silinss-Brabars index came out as 0.15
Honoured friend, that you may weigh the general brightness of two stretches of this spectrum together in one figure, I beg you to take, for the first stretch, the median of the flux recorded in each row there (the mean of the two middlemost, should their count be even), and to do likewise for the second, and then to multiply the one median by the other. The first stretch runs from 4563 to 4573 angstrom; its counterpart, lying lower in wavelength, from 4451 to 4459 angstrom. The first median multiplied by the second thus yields 1.82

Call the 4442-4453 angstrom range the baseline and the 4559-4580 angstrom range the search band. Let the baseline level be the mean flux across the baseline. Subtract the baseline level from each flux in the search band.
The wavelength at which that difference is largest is 4567.96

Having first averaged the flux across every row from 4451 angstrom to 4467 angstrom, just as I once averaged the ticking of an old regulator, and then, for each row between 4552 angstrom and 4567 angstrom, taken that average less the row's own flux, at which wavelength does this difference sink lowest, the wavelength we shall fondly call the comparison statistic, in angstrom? 4559.56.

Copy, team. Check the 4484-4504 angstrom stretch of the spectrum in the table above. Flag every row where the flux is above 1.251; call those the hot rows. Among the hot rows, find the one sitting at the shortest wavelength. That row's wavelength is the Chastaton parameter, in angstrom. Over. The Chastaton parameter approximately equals 4486.66 angstrom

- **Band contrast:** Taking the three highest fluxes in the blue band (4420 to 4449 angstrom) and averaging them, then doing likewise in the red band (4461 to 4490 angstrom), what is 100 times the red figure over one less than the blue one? 438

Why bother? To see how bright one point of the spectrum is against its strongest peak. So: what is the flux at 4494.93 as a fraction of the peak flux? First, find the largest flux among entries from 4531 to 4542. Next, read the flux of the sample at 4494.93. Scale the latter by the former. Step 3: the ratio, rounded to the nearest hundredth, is 0.94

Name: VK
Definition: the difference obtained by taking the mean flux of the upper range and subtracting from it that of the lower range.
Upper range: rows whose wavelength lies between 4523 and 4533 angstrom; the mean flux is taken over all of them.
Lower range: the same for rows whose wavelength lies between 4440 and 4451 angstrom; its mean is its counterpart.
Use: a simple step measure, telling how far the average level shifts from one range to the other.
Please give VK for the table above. -0.01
